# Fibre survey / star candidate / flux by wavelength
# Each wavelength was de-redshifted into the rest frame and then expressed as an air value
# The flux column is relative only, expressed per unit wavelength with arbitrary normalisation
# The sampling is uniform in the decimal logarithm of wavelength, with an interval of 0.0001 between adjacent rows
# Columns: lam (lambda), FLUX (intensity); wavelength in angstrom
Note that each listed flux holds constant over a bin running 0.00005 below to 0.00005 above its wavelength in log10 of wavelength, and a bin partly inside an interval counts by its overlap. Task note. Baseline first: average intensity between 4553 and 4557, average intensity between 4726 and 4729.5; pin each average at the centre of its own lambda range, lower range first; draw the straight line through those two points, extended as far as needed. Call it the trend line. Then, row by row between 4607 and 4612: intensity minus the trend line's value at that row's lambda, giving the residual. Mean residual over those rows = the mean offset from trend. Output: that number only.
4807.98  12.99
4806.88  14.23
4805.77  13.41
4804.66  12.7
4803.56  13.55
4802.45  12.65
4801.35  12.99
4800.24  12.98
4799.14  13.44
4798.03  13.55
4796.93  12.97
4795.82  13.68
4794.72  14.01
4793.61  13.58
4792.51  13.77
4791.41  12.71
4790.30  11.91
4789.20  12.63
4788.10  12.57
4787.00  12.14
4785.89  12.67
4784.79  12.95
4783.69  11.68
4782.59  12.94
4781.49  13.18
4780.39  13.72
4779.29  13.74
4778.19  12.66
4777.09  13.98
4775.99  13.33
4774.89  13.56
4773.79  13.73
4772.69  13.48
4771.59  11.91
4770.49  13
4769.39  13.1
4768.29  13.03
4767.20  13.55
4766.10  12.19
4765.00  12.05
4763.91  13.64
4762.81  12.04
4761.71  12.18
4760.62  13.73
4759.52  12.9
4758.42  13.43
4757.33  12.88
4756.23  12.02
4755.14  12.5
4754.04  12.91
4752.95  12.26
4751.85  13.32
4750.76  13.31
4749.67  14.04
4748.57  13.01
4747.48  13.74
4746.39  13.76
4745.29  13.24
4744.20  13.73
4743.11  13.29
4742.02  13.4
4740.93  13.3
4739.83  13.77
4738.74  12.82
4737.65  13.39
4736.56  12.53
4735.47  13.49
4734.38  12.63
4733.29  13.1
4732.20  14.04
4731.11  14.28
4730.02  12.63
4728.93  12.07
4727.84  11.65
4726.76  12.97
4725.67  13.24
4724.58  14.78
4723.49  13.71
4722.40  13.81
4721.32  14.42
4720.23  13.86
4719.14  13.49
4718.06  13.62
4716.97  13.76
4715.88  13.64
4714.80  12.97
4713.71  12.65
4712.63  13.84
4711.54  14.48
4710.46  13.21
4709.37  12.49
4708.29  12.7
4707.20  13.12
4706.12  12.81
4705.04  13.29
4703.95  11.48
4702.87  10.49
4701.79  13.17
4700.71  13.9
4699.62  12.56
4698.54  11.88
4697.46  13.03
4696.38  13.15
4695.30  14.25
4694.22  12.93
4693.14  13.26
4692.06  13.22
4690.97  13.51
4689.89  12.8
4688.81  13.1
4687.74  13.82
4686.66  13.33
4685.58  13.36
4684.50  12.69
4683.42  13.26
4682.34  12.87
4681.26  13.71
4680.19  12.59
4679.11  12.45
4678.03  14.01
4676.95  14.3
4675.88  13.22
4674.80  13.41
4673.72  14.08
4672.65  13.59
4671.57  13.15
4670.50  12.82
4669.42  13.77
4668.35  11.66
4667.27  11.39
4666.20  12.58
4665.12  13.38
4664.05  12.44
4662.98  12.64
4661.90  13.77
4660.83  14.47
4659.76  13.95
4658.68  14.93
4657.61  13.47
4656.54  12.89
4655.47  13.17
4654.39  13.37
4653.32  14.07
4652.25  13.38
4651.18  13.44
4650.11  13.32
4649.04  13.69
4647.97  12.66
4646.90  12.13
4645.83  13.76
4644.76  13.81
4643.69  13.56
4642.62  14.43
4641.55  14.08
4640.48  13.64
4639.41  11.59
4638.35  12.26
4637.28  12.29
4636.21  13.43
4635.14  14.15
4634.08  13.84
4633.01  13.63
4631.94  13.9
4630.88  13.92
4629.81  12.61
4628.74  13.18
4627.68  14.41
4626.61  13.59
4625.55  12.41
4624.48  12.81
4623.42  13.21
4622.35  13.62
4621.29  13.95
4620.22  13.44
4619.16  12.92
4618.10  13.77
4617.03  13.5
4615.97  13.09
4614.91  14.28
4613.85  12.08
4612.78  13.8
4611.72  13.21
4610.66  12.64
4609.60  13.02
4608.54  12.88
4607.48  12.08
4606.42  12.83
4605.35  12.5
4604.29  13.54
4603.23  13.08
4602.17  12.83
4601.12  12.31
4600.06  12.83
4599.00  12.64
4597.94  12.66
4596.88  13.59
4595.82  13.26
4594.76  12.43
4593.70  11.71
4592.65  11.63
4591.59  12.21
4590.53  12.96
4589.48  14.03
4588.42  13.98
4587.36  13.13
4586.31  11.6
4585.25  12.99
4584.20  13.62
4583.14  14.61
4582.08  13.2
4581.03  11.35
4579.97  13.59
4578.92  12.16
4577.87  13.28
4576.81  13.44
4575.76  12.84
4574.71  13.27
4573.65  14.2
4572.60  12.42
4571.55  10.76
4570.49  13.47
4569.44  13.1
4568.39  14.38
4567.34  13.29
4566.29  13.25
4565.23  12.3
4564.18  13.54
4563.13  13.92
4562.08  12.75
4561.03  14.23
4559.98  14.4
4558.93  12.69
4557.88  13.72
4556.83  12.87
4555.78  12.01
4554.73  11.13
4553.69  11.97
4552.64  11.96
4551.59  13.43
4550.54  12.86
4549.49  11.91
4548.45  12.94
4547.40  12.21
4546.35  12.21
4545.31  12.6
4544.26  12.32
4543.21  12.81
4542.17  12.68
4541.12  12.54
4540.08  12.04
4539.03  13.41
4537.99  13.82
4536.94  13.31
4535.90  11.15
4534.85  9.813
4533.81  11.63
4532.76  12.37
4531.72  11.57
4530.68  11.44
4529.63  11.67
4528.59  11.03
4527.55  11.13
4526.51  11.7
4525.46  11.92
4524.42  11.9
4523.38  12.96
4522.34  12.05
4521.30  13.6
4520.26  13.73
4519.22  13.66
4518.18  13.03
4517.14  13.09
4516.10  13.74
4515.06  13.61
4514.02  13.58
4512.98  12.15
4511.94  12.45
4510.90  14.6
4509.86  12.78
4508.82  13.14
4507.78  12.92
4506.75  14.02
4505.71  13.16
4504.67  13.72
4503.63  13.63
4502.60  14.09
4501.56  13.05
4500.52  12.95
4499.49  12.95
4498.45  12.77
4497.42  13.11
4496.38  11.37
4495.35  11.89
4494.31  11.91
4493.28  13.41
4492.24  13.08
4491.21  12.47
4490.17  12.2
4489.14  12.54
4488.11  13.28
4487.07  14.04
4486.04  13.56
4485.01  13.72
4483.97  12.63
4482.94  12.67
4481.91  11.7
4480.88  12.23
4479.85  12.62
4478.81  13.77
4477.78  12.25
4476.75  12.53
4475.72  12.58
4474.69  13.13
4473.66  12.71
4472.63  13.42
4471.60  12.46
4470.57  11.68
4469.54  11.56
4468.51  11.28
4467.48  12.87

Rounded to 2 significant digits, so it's 0.70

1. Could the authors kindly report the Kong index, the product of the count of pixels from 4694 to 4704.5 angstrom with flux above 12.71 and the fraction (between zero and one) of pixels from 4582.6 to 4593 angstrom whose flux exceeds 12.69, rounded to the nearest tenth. 4.2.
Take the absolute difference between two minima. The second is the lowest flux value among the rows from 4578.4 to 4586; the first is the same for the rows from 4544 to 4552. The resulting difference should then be 0.6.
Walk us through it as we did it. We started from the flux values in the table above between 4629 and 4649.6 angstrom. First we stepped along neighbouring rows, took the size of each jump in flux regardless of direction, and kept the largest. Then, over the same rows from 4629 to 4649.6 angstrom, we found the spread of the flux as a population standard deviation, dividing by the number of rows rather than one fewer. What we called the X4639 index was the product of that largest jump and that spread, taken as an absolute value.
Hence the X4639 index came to 1.62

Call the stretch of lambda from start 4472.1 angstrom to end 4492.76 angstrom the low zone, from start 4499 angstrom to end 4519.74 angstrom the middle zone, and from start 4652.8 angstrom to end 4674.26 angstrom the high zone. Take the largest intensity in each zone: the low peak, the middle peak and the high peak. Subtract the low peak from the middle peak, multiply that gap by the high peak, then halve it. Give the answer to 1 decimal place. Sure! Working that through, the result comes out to 4.2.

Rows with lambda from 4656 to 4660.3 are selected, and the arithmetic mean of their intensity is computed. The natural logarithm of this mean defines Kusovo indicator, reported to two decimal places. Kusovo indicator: 2.63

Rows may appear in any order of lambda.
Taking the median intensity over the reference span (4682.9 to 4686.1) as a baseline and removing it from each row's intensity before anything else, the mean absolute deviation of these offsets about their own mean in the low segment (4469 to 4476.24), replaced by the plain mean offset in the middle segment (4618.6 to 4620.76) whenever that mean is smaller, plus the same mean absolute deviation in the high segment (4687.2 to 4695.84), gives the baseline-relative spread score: 0.3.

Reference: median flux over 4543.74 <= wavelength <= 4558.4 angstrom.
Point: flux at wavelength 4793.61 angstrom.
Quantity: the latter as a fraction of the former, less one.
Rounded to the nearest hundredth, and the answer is 0.11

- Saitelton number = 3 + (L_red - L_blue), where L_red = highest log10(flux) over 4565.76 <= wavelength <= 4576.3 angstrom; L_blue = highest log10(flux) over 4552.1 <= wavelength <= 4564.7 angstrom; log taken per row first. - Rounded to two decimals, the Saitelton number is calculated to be 3.00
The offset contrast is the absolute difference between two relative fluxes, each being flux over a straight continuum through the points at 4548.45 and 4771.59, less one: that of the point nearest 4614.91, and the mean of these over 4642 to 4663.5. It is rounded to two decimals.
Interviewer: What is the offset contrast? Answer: 0.04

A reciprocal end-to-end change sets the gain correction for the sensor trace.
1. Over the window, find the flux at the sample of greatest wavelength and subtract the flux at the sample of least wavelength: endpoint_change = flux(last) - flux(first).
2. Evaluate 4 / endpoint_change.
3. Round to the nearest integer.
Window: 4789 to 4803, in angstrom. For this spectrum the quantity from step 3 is 200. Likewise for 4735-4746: -16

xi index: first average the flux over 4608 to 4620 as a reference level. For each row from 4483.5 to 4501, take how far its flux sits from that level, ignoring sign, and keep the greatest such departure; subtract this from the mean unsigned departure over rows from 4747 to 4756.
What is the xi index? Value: -1.4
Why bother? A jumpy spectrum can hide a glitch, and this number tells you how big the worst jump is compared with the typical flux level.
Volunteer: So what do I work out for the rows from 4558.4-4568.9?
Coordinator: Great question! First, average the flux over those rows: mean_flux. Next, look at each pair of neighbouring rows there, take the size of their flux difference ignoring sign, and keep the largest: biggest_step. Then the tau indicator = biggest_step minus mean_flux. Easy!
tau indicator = -11.8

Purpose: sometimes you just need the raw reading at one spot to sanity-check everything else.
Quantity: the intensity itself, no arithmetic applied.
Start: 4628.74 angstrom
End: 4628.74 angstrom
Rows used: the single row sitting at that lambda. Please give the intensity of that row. 13.18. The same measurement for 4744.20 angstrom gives 13.73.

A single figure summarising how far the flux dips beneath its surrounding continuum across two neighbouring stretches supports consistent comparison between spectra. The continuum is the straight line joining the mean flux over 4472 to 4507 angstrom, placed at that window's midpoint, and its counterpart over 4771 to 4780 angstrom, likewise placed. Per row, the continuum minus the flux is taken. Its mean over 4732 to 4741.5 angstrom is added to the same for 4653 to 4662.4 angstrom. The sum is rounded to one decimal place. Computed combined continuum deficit -0.6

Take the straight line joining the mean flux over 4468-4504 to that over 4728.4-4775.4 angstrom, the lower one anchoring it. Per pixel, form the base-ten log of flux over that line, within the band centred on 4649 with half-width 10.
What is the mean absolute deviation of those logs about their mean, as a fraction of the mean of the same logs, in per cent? 112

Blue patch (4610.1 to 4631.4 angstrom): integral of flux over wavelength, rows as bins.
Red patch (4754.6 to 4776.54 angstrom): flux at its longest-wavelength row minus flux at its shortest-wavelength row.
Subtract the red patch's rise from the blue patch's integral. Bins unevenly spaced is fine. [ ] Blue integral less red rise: 283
